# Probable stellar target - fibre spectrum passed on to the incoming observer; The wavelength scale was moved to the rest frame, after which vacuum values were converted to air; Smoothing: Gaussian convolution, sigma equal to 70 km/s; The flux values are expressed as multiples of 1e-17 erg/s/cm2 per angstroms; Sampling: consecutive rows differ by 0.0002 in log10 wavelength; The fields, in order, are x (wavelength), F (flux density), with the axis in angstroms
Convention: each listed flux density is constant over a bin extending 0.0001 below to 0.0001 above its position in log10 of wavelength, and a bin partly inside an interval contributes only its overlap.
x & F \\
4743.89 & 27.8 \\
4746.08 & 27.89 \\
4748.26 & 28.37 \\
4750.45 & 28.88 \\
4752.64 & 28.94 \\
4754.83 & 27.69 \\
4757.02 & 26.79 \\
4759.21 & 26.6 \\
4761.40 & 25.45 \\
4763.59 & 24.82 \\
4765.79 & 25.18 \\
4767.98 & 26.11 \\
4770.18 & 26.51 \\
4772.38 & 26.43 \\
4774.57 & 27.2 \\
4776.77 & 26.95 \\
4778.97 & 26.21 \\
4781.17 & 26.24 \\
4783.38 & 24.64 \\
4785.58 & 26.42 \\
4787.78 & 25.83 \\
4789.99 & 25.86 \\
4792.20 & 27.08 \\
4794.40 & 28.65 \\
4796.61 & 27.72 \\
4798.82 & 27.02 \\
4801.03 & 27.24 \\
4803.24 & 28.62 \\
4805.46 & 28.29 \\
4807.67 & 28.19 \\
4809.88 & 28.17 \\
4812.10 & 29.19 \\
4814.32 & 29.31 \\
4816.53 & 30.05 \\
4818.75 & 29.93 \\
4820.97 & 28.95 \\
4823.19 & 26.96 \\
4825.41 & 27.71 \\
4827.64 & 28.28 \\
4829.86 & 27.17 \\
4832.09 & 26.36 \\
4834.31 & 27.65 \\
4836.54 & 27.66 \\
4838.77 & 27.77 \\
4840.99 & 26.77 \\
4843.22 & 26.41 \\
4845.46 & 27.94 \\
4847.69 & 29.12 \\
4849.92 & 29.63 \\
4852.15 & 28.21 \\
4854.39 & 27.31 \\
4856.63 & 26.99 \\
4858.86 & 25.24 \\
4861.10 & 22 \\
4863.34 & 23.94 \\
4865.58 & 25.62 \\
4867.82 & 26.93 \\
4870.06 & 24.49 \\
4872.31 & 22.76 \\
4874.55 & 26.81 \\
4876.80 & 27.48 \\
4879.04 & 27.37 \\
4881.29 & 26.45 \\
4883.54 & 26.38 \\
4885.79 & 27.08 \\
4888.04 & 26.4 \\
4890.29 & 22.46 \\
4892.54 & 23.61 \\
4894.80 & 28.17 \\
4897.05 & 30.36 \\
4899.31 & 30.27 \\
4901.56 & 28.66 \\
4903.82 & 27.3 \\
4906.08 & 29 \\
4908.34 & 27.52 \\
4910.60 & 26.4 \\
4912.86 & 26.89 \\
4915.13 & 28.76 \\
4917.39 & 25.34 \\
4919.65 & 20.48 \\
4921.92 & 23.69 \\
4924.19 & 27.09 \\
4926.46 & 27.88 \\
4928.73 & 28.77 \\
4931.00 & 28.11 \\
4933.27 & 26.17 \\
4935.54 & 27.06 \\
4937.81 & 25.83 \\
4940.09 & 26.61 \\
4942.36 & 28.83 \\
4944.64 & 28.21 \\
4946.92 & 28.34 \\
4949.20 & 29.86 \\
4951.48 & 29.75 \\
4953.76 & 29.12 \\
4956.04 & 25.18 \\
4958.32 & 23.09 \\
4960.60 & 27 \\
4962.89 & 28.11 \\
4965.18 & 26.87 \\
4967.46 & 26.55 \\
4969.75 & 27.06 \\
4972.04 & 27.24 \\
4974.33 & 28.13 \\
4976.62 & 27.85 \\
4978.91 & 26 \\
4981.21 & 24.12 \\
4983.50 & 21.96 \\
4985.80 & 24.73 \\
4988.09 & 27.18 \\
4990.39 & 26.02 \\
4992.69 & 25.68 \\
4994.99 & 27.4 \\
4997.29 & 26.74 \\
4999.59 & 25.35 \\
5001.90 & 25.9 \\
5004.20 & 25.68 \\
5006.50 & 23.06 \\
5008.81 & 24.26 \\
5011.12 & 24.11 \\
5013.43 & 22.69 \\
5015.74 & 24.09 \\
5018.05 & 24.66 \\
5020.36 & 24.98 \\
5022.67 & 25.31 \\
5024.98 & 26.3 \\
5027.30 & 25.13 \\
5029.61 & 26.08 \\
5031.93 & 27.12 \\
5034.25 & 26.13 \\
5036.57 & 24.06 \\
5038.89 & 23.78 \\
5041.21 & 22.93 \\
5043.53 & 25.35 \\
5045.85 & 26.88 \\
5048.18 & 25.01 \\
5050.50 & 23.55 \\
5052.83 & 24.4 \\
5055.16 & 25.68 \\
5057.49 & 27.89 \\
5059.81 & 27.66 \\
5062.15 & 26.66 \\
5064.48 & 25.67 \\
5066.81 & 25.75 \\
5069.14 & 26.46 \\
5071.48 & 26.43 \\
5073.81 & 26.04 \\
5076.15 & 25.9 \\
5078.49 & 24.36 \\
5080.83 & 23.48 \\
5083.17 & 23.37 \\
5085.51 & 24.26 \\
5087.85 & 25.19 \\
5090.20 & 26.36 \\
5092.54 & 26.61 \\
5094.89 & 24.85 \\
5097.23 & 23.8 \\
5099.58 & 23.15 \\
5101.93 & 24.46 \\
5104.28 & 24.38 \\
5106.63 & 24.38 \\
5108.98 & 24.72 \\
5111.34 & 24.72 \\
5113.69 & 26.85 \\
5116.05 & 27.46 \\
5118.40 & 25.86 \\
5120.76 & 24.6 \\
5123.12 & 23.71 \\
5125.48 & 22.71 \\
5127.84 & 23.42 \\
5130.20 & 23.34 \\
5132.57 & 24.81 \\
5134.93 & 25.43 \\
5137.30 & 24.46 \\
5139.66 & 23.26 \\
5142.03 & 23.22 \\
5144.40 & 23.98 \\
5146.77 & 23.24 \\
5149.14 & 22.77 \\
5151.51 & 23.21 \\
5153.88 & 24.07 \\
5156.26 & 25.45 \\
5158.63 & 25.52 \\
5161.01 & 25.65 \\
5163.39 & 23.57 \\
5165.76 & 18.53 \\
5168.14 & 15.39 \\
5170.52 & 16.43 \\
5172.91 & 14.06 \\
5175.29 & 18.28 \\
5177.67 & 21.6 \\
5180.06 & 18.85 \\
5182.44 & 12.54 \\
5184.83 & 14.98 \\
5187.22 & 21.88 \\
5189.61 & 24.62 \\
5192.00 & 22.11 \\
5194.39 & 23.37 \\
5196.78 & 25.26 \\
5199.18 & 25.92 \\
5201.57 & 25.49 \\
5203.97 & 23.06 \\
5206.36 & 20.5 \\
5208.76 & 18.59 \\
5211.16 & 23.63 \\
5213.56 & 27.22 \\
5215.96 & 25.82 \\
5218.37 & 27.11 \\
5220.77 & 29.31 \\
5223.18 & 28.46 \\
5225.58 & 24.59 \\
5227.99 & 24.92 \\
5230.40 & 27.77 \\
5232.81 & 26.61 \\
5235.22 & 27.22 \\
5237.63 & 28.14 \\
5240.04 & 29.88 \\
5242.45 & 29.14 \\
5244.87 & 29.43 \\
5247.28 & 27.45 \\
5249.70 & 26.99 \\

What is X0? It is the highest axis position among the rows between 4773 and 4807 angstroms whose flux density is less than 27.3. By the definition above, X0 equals 4801.03 angstroms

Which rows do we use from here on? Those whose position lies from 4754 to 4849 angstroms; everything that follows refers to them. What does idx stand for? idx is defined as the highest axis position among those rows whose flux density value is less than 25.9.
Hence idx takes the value 4789.99 angstroms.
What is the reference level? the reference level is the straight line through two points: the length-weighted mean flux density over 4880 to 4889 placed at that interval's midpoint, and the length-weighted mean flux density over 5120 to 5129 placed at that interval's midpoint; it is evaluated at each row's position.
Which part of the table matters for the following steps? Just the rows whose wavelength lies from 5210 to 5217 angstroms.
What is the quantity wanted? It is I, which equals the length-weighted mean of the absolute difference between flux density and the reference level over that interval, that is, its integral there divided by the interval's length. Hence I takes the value 3.1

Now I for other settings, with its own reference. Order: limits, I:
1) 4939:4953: 2.8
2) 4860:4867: 2.9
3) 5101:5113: 0.8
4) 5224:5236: 4.0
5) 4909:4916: 1.1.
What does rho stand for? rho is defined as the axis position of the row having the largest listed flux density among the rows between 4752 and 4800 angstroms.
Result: 4752.64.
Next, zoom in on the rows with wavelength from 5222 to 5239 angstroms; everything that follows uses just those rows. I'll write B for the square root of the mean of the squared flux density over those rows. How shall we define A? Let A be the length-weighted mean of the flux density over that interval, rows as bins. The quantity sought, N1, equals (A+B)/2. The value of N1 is 26.9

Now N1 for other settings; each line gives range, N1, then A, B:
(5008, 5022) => 24.2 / 24.2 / 24.1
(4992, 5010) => 25.5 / 25.5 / 25.5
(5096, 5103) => 23.8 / 23.8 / 23.8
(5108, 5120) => 25.9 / 25.9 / 25.9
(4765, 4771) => 25.9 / 26.0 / 25.9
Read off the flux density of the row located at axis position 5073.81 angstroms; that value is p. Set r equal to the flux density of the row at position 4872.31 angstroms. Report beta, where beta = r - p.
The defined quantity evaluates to -3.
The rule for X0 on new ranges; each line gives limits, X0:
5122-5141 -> 5139.66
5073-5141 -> 5139.66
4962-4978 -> 4972.04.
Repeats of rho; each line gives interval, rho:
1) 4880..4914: 4897.05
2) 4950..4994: 4951.48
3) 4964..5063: 4974.33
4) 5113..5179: 5116.05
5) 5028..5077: 5057.49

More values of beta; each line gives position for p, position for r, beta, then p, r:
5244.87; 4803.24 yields -1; 29.43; 28.62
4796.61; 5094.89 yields -3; 27.72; 24.85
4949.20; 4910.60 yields -3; 29.86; 26.4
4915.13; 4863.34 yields -5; 28.76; 23.94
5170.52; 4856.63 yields 11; 16.43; 26.99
